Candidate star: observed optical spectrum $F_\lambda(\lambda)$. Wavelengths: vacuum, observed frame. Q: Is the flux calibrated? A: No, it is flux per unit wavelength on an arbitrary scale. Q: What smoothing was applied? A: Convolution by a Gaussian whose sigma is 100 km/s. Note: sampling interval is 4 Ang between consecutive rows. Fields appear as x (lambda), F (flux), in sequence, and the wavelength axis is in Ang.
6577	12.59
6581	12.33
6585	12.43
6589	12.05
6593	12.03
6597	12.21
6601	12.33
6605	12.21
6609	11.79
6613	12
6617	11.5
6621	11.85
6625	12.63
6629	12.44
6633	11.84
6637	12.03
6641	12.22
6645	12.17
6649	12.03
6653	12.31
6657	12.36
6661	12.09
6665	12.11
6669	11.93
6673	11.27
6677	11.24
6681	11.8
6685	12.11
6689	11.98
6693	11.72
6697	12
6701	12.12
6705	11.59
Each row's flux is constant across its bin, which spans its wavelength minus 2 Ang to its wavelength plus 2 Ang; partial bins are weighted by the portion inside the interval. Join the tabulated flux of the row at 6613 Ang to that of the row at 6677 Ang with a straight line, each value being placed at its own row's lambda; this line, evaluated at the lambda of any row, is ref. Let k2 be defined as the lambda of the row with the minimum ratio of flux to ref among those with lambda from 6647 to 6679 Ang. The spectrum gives 6673 Ang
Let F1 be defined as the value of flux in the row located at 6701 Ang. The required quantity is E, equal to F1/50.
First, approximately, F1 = 12.12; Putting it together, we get 0.242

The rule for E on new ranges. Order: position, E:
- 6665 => 0.242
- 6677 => 0.225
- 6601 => 0.247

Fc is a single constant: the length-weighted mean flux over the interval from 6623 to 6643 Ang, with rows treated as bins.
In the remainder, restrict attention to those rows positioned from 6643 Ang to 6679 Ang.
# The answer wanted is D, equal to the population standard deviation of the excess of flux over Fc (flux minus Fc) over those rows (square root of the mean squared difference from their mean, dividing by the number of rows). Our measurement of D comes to 0.39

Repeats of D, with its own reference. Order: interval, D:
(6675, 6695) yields 0.30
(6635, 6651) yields 0.08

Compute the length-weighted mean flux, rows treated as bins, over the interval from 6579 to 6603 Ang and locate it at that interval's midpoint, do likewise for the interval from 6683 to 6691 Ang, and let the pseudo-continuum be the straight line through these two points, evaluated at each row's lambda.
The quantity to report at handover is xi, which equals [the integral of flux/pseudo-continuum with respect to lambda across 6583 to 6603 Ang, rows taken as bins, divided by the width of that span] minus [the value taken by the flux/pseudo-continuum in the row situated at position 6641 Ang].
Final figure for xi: -0.008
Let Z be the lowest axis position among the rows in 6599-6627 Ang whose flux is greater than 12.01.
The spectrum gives 6601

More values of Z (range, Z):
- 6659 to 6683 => 6661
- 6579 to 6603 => 6581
